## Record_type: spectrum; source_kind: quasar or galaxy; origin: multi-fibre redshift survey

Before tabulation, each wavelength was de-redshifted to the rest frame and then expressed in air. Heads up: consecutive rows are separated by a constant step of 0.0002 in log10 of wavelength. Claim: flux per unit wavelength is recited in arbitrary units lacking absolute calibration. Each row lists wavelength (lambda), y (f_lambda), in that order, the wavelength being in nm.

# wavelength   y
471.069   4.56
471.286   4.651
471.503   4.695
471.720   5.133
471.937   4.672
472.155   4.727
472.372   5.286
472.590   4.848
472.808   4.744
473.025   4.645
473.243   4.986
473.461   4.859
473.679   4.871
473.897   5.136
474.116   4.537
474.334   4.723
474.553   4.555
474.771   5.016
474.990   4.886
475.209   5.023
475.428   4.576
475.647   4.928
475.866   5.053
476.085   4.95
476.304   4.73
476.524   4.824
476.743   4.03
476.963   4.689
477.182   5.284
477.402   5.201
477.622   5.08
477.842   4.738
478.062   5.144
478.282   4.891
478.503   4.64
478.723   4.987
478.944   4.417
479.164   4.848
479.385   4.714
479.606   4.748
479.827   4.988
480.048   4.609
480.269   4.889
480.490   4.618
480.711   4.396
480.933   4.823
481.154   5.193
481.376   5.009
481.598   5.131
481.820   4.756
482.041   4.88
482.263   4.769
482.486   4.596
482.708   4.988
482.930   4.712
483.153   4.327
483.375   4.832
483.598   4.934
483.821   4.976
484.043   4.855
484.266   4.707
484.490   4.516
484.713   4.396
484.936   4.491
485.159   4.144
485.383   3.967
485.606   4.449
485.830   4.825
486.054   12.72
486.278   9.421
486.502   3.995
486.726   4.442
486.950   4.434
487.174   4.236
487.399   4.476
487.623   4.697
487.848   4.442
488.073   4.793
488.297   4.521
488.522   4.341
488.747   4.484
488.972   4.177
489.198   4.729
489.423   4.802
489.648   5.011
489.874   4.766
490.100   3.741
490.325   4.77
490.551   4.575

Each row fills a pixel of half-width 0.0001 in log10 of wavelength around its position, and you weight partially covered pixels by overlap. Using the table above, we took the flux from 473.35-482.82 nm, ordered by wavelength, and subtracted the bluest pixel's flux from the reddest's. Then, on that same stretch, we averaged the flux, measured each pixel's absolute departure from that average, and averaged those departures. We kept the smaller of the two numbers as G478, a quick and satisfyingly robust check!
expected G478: 0.1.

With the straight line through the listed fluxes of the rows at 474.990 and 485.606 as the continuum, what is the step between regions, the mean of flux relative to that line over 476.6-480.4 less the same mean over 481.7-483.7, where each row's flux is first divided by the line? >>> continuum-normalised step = -0.025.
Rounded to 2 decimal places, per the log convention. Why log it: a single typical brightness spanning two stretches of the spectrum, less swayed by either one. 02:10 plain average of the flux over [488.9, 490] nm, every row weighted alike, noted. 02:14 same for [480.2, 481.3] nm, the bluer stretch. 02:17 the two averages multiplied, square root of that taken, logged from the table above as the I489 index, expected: 4.74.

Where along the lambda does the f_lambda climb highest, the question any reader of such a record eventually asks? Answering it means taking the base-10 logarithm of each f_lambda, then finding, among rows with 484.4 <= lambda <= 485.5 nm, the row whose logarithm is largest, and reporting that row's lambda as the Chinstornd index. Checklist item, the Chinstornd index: 484.490 nm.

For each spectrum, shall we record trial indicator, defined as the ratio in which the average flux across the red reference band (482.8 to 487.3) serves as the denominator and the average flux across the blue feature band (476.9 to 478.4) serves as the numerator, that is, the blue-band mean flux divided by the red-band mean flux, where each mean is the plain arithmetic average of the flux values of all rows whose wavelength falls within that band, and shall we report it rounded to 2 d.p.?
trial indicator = 0.97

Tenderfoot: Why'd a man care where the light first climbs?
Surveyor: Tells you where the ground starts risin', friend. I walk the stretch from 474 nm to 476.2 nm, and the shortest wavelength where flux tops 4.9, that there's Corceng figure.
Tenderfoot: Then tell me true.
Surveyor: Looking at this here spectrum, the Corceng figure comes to 474.771 nm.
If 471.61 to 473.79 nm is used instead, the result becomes 471.720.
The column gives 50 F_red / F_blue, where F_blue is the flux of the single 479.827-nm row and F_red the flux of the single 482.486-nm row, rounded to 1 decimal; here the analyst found 46.1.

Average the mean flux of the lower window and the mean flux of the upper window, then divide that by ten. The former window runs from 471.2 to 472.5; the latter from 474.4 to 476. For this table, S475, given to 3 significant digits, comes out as 0.486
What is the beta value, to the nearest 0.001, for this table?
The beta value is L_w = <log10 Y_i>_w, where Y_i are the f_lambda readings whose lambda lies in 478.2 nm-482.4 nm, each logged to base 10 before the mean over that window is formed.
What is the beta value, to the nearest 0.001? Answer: 0.681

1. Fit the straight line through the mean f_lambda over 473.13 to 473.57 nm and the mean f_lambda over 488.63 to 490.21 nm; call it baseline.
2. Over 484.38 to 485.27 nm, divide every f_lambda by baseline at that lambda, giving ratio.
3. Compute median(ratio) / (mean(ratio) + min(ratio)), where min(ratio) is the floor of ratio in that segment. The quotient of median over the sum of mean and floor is 0.520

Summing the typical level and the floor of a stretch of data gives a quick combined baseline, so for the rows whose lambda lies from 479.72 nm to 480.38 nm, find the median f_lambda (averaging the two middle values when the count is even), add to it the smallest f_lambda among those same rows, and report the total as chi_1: 9.5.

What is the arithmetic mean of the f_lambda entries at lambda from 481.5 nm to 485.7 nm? 4.65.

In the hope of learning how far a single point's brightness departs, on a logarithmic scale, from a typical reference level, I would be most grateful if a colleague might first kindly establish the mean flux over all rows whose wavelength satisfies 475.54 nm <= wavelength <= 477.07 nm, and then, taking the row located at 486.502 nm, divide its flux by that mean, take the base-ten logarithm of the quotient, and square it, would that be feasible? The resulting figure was 0.0056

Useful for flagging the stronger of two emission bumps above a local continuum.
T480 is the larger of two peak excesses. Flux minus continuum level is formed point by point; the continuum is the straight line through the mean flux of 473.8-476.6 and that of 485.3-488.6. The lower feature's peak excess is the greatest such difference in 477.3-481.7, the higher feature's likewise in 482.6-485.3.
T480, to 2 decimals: 0.27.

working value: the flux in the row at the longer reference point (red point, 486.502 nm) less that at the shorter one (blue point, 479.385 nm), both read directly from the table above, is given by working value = -0.72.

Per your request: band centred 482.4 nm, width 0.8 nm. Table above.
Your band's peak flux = 4.988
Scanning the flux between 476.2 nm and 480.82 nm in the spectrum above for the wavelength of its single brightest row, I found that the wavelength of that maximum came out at 477.182 nm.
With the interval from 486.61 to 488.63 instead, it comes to 488.073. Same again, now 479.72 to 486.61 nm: 486.054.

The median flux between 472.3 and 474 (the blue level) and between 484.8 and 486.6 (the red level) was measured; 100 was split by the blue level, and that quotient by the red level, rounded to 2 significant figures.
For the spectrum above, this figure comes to 4.6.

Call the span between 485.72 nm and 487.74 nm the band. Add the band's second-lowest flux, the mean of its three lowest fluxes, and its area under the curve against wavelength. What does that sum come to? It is 20.4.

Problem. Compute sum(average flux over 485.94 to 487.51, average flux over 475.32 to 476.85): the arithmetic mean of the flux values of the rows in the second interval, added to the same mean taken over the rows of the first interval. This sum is 11.0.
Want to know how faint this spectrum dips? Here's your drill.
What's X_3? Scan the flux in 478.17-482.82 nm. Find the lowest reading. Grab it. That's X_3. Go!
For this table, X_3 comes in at 4.396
